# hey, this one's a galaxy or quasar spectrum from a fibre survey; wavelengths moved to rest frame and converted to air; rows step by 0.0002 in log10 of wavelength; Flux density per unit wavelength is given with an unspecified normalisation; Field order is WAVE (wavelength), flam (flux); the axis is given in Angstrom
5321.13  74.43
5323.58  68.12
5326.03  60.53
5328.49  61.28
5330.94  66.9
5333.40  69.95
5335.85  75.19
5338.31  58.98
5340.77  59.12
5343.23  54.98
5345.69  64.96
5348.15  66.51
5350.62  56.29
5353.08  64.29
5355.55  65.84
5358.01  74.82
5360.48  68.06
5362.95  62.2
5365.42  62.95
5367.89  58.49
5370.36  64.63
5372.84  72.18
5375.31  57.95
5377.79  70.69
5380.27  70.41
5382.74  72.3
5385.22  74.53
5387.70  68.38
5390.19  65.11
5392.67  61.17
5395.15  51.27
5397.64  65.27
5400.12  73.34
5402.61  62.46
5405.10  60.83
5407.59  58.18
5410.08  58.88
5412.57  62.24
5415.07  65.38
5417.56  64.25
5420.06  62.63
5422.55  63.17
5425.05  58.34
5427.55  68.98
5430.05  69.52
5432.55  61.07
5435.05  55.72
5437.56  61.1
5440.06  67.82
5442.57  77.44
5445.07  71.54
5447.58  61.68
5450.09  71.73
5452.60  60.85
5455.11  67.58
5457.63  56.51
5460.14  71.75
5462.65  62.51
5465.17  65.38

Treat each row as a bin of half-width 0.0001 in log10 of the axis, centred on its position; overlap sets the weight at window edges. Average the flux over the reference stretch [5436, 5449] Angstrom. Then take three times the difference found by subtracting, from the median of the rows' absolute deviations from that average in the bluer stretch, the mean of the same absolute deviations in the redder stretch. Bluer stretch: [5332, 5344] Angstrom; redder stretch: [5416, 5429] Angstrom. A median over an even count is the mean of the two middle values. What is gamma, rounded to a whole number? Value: 12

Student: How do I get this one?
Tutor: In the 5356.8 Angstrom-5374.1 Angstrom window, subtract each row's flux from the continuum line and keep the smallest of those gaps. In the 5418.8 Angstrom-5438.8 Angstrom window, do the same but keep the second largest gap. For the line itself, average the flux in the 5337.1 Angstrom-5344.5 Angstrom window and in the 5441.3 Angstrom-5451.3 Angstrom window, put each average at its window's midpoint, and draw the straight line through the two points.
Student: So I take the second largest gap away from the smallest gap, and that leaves -25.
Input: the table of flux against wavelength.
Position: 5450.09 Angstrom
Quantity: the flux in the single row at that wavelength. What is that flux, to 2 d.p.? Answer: 71.73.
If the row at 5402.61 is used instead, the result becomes 62.46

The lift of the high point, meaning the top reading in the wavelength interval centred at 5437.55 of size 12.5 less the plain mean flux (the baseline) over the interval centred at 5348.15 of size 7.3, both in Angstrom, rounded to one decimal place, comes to 14.9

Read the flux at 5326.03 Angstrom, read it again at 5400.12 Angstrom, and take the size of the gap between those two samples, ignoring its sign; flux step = 12.8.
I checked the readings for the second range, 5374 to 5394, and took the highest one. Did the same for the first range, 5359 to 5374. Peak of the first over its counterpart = 0.97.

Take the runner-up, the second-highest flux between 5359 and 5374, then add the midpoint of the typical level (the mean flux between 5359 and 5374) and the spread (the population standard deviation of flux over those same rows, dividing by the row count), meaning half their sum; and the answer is 103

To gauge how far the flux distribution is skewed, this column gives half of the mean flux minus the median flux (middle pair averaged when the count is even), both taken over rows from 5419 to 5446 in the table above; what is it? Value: 1.0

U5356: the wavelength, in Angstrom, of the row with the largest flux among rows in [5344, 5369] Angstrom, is 5358.01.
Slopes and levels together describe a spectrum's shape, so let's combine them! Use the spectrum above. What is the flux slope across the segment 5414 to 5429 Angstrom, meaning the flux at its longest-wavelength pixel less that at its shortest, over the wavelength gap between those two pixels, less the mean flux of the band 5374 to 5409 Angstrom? -65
